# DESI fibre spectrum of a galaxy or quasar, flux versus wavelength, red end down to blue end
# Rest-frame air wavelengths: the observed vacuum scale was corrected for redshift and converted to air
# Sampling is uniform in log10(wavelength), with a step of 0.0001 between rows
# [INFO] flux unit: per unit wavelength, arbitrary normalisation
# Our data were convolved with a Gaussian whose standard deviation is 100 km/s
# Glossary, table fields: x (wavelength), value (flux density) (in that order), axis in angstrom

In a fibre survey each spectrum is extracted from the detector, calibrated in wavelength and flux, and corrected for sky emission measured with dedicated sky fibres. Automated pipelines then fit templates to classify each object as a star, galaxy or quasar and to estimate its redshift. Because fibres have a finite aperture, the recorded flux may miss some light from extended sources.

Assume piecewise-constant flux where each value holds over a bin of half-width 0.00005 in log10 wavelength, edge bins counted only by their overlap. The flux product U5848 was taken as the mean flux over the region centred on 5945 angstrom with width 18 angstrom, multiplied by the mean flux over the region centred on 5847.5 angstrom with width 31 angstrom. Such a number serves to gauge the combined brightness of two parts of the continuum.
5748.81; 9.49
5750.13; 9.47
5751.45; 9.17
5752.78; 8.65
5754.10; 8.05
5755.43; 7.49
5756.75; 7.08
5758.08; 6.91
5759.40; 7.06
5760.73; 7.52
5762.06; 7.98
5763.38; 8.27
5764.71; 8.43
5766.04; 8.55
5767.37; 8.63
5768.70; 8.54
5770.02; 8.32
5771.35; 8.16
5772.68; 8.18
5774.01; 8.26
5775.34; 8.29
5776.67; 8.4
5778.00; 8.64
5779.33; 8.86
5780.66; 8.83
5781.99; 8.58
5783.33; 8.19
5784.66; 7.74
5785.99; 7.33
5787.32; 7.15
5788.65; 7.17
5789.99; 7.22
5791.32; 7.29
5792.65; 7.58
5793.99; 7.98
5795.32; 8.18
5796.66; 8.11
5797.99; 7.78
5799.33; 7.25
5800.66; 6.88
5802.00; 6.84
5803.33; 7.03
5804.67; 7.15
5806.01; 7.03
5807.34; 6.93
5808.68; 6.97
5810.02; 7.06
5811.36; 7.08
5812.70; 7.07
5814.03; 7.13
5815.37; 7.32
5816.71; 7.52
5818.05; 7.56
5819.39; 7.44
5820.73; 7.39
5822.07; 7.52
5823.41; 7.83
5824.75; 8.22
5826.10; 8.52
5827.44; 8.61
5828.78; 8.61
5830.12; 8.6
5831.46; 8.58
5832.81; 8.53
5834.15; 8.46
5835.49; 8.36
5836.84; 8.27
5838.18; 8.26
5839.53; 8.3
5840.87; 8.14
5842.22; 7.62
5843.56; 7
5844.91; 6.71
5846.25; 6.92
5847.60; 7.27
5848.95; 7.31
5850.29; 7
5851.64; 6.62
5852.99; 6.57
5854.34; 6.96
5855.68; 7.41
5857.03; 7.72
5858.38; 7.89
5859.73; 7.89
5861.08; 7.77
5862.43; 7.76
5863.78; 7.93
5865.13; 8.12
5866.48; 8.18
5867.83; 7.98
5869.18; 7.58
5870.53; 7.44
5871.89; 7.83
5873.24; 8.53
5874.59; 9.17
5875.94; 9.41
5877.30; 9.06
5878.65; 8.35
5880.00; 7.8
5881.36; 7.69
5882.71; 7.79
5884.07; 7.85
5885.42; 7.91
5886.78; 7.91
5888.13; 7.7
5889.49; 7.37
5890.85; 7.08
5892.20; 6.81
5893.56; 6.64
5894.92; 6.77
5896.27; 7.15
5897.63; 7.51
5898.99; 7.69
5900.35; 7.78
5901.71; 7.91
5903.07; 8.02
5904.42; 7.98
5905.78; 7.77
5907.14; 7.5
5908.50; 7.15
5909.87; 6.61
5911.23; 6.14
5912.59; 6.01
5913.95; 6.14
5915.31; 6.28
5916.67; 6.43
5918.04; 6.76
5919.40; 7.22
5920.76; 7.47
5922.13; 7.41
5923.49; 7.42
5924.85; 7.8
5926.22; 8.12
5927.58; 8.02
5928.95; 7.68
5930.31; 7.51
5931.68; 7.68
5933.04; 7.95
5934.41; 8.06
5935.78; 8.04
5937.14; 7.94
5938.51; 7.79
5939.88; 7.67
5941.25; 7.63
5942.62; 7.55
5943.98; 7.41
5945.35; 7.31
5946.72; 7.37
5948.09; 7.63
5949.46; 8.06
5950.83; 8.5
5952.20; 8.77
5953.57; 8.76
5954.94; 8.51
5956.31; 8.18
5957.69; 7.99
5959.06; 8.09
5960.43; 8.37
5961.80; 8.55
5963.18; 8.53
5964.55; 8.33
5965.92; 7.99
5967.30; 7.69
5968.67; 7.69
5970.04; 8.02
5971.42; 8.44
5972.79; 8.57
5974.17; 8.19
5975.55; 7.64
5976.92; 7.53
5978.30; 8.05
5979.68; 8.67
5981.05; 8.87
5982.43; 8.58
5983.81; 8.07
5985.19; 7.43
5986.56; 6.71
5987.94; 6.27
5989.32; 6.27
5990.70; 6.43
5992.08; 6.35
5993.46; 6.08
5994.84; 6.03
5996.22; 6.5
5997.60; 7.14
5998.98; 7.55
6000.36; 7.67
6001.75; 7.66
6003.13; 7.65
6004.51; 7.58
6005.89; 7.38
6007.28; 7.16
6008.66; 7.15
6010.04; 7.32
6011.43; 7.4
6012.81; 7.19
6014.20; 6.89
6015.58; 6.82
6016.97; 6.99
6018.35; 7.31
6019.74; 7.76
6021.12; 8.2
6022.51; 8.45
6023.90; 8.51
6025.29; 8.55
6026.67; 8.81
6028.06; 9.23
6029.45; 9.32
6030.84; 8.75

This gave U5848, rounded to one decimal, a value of 59.8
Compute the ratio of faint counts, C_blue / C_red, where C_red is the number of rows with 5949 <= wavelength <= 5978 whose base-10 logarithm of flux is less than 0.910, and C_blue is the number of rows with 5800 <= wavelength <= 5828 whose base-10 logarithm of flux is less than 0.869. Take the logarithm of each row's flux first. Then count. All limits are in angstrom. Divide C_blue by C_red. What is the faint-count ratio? 1.44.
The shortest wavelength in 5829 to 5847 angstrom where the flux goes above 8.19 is 5830.12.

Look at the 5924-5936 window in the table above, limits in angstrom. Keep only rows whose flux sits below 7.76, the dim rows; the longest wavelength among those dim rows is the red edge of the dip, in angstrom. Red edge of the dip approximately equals 5931.68 angstrom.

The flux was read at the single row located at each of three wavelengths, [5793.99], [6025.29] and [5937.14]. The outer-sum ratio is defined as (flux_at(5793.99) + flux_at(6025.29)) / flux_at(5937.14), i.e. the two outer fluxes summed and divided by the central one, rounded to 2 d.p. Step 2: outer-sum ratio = 2.08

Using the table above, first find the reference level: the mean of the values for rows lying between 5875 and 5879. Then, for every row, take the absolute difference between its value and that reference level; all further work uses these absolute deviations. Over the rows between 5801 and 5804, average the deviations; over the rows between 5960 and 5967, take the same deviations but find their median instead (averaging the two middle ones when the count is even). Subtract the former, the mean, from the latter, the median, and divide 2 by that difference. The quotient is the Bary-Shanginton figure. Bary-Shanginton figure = -1.4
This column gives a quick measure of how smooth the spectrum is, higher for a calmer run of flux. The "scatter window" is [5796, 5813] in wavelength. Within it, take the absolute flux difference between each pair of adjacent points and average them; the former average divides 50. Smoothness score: 306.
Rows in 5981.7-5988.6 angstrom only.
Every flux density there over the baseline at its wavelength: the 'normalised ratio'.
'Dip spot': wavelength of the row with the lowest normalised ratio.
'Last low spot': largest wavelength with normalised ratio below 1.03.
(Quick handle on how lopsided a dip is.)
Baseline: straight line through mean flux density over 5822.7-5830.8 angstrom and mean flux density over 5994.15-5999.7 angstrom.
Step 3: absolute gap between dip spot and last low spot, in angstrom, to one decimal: 0.0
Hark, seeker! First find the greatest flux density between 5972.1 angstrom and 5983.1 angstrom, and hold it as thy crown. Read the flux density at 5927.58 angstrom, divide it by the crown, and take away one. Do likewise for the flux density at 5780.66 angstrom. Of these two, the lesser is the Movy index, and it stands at -0.10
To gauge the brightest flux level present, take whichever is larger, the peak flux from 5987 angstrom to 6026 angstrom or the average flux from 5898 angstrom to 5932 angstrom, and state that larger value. 8.55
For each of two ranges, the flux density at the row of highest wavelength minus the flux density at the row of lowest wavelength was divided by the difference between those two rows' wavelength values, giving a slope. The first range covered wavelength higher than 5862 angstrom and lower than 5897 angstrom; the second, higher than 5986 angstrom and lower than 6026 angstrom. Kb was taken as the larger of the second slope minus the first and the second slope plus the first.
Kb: 0.07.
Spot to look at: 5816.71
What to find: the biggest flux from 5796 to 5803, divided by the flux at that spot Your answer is 1.08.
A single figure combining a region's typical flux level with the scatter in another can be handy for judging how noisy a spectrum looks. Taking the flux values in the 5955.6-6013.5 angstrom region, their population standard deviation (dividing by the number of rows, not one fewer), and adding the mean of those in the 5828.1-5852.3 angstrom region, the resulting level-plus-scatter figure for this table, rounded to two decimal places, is 8.57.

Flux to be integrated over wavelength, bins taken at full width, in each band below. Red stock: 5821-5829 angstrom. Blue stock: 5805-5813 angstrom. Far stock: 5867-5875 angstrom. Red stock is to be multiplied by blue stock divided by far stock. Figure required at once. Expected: 57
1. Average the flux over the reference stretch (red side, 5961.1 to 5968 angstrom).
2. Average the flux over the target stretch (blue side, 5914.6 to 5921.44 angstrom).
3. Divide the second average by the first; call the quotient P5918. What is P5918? 0.83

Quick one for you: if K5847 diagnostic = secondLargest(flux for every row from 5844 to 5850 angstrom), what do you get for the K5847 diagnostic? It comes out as 7.27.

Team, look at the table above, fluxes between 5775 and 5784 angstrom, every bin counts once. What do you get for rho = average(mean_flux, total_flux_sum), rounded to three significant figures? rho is 34.2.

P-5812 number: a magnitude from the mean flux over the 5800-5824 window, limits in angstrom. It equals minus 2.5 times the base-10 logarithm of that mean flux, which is -2.14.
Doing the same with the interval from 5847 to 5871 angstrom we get -2.19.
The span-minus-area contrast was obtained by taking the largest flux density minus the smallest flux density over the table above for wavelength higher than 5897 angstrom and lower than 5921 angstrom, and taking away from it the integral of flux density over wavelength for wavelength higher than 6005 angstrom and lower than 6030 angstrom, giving -193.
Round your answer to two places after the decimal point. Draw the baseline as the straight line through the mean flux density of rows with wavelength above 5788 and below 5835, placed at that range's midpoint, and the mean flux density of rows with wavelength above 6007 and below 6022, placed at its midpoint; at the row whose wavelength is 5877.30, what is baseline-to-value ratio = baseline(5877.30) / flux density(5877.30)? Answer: 0.83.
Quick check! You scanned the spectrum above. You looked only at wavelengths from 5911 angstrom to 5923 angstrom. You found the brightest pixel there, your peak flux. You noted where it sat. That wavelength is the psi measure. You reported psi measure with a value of 5920.76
